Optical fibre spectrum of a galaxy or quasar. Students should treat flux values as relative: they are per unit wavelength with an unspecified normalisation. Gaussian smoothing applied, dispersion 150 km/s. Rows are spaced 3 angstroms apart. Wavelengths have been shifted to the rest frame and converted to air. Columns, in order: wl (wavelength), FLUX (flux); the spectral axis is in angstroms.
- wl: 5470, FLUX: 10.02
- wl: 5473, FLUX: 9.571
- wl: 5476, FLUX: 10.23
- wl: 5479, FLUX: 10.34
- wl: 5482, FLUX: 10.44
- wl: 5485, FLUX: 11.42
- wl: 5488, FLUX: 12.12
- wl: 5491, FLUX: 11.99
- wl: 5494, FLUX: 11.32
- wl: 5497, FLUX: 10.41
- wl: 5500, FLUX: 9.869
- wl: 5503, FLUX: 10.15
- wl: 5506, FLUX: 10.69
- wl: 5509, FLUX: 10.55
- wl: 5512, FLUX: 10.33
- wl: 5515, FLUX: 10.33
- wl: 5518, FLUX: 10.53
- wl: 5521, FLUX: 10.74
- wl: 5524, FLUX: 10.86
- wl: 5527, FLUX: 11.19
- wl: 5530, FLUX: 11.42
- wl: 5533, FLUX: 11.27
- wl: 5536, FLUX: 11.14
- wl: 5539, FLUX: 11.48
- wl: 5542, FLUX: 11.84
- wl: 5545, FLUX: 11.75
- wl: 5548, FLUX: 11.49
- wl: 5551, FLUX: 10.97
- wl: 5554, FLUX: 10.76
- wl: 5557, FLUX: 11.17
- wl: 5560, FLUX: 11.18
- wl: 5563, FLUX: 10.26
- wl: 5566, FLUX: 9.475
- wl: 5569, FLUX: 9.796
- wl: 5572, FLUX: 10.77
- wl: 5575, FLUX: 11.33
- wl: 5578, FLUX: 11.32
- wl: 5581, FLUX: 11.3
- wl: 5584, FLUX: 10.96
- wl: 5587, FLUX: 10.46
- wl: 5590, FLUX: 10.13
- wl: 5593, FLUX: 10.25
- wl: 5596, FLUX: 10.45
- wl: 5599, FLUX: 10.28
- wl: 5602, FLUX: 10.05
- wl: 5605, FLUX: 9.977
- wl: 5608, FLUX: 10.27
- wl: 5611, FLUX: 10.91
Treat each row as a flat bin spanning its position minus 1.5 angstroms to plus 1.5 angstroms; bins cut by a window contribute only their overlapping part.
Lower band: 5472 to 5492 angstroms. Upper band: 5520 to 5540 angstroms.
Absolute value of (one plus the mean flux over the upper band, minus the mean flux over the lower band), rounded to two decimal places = 1.28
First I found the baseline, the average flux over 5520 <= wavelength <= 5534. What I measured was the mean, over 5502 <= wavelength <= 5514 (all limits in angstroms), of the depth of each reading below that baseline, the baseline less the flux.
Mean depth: 0.7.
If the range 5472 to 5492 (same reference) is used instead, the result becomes 0.2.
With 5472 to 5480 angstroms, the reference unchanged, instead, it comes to 1.0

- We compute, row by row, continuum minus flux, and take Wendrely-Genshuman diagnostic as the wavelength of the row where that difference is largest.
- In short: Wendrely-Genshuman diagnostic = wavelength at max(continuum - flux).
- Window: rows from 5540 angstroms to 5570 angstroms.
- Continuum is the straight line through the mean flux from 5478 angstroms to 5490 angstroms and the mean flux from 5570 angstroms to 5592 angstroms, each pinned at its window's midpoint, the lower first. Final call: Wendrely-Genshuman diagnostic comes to 5566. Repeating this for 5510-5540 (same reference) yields 5512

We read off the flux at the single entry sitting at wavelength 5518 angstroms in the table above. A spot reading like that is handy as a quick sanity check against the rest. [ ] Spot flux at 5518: 10.53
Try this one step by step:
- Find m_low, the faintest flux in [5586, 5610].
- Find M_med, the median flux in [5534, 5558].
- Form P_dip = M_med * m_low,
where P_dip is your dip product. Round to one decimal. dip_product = 113.0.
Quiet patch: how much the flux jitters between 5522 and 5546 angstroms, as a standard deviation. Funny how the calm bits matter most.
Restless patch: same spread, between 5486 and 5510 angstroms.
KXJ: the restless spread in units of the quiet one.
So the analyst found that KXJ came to 2.6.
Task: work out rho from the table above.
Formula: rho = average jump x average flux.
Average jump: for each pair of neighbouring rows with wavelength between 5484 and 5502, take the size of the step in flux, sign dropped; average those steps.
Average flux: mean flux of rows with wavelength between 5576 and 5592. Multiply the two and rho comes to 6.4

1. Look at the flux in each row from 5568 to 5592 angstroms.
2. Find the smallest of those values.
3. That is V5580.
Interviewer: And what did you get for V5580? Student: 9.796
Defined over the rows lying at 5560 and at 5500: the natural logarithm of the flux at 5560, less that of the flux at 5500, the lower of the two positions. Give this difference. 0.12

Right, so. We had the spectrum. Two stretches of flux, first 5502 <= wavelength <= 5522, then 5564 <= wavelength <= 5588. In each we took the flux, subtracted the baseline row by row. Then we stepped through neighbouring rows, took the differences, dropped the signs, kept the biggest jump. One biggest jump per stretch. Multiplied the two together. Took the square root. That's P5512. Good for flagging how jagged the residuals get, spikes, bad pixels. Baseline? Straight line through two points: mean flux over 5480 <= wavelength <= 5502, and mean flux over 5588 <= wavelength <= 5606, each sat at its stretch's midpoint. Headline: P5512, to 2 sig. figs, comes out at 0.75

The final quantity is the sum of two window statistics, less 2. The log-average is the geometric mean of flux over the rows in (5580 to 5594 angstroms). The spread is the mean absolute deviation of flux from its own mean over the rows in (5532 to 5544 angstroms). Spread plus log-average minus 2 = 8.8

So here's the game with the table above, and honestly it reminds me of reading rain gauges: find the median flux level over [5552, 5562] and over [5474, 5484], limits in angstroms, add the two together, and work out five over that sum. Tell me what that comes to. 0.2325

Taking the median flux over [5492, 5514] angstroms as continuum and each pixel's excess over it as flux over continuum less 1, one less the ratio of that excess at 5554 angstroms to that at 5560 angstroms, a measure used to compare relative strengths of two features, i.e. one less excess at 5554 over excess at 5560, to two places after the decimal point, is 0.55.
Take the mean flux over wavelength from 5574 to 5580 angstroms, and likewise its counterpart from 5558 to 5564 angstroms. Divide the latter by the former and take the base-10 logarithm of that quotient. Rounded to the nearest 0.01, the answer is -0.02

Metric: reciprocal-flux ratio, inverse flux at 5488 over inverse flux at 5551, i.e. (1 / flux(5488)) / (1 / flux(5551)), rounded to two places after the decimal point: 0.91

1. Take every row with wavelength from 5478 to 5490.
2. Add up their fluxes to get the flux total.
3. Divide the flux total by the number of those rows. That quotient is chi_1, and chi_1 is 11.1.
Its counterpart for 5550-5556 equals 10.9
